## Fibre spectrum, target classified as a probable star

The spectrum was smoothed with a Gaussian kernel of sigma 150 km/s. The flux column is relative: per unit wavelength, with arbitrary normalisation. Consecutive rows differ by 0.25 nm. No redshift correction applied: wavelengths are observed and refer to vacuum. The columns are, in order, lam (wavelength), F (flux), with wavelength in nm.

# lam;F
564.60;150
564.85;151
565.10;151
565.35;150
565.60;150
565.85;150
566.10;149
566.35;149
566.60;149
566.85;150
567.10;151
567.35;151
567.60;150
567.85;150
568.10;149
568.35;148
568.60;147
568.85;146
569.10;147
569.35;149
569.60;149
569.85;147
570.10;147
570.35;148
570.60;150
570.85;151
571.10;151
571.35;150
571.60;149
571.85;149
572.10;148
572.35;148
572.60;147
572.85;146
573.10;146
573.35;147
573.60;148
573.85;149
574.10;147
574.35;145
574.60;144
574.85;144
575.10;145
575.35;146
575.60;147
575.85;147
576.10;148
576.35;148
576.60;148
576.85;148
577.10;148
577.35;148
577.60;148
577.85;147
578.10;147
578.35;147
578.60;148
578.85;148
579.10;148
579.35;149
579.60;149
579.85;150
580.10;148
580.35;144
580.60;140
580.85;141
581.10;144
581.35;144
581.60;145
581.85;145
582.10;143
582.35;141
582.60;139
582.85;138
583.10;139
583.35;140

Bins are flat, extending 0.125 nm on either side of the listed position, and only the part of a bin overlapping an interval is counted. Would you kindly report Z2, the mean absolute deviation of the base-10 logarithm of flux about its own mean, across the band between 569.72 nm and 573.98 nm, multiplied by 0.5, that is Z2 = 0.0019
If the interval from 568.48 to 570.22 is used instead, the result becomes 0.0013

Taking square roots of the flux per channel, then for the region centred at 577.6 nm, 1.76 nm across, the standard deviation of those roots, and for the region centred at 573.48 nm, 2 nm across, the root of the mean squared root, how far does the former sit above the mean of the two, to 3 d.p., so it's -6.049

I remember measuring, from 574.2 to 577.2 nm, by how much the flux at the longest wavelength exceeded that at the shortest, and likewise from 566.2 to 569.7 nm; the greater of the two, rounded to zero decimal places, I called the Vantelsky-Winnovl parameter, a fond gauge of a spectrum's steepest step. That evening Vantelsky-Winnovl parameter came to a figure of 3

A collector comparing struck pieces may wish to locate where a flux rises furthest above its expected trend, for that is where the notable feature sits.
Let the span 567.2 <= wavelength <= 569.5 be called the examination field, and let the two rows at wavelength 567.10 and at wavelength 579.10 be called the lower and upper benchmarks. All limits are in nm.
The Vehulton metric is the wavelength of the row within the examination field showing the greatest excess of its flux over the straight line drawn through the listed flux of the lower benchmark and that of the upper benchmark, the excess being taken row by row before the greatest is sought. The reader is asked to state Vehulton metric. 567.35 nm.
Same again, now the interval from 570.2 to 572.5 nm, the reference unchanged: 571.10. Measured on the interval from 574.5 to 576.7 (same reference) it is 576.60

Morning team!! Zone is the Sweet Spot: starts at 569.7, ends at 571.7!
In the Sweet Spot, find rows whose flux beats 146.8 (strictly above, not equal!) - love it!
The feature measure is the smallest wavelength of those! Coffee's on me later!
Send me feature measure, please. 569.85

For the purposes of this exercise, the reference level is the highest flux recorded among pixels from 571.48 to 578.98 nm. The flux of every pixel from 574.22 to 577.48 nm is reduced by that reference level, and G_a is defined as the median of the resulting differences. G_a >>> -2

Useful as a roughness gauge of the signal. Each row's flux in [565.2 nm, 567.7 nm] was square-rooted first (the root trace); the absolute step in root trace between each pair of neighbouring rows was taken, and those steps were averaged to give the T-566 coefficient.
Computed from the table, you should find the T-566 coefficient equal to 0.018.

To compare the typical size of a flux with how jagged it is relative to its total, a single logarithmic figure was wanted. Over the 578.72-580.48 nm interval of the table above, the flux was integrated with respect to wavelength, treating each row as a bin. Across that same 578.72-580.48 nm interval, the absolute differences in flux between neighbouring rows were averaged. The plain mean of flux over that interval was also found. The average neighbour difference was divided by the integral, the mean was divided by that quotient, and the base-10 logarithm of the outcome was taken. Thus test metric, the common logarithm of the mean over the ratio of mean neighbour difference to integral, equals 4.46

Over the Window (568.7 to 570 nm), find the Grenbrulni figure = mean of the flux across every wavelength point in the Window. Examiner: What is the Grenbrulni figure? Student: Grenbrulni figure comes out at 147.6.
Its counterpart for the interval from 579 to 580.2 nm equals 148.8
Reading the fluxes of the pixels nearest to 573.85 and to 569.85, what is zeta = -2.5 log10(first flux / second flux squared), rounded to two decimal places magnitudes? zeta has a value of 5.40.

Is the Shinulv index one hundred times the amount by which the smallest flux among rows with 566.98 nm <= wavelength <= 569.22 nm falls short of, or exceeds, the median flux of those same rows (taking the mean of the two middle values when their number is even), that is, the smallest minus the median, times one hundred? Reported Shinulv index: -300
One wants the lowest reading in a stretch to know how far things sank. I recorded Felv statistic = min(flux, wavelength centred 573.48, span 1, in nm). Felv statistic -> 146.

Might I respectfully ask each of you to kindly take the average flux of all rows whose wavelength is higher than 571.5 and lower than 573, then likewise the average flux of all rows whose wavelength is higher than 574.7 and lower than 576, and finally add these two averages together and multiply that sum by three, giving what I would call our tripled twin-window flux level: 881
